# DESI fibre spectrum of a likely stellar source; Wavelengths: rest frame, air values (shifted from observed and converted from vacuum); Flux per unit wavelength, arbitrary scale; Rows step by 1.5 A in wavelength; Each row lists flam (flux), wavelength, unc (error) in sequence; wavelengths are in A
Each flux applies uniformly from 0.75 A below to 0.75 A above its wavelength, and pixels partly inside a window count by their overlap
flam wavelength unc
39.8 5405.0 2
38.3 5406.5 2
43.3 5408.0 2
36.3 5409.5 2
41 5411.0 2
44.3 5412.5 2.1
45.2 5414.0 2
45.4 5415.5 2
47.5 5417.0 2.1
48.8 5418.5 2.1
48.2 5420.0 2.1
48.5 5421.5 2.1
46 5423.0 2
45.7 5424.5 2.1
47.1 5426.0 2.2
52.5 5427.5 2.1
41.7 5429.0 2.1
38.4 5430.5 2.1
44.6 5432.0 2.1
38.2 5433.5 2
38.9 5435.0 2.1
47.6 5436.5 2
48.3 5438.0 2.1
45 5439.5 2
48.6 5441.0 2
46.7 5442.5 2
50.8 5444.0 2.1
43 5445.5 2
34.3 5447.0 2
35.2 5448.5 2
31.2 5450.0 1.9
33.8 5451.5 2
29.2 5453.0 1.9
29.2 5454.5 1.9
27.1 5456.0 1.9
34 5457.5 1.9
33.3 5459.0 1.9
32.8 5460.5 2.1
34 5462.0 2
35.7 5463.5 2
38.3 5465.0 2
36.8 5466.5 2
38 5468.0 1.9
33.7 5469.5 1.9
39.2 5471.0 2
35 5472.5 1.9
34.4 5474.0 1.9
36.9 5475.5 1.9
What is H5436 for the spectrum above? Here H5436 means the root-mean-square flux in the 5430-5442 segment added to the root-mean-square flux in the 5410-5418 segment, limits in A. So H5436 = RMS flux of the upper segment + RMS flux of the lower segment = 89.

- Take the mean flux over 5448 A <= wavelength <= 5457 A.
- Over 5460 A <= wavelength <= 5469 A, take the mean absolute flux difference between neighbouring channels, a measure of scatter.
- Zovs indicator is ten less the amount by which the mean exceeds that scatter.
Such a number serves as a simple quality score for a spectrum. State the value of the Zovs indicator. -19.3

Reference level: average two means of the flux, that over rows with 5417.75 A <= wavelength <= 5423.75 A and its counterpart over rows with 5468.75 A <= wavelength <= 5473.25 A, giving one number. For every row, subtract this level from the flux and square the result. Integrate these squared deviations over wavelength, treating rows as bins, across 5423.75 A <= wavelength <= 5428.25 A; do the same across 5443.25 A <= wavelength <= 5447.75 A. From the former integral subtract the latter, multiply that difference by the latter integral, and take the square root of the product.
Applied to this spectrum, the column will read 68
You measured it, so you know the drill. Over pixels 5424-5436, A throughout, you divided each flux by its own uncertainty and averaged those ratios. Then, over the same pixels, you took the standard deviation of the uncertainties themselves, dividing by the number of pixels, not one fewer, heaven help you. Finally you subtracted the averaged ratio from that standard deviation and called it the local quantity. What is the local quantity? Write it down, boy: -20.6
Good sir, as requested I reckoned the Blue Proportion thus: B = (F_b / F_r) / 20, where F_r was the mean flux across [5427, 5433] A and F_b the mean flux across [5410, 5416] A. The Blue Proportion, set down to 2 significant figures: 0.050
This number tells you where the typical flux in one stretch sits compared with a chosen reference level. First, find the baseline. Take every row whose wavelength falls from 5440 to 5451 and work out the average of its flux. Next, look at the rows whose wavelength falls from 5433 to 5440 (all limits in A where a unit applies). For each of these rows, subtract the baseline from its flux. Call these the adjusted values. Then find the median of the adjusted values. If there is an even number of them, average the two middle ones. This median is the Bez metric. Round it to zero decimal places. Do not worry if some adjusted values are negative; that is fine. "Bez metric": 4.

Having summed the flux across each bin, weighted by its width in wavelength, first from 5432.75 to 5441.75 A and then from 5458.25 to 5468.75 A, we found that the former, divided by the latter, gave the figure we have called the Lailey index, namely 1.1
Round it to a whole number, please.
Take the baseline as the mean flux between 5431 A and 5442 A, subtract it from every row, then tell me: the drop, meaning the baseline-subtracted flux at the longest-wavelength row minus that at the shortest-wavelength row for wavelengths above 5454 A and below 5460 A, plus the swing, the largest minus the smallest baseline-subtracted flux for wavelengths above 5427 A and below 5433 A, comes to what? 18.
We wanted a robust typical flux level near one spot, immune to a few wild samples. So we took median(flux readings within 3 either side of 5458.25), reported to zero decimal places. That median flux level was 33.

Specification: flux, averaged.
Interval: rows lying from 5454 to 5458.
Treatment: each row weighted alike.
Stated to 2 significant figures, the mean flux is 30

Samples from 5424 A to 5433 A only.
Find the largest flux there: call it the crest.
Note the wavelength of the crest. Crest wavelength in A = 5427.5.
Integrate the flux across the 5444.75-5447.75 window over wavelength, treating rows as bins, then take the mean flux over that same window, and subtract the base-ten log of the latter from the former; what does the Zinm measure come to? 114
